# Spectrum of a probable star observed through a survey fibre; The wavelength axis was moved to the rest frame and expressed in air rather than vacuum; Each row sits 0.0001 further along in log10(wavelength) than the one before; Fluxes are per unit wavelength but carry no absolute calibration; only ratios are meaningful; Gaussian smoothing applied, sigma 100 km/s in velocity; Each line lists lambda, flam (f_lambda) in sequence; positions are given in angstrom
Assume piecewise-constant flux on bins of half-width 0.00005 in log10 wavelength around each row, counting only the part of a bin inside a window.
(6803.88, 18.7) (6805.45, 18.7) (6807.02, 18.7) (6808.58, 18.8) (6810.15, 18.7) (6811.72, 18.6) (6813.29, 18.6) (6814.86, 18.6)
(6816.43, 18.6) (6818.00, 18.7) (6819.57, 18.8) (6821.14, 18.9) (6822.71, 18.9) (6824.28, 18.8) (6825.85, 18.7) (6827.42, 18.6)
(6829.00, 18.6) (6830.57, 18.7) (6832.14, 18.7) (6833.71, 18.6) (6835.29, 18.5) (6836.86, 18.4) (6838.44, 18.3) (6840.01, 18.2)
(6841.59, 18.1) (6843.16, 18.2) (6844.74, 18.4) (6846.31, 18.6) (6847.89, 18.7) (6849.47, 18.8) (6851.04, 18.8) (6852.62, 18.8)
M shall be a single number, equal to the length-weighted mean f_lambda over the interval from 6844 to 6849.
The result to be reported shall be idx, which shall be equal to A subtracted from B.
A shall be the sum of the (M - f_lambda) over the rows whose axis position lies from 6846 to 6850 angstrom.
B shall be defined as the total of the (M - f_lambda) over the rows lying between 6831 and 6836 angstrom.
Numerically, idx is 0.3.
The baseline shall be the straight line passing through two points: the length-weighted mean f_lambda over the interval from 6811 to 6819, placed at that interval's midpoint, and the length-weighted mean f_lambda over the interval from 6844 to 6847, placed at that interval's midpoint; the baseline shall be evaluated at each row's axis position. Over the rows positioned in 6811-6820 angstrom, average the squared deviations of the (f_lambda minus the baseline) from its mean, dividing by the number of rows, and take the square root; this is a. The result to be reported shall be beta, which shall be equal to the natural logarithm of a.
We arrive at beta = -2.50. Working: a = 0.082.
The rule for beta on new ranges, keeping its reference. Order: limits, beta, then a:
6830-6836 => -2.54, 0.079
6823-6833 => -2.71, 0.067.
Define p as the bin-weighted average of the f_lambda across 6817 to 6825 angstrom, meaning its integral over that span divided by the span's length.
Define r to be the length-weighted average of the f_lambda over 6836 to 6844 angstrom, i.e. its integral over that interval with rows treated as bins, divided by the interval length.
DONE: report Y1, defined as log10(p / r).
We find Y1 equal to 0.014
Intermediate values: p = 18.82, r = 18.2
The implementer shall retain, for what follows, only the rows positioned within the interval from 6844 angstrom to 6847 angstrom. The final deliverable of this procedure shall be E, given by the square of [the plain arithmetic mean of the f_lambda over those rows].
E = 342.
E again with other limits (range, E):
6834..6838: 340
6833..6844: 336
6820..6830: 352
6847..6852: 352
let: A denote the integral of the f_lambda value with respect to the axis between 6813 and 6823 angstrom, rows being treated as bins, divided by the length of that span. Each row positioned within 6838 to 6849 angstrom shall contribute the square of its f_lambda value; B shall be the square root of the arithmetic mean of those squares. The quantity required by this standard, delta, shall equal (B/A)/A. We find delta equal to 0.052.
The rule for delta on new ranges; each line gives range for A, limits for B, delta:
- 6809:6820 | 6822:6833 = 0.054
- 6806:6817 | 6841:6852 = 0.053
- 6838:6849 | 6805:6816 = 0.055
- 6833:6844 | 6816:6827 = 0.056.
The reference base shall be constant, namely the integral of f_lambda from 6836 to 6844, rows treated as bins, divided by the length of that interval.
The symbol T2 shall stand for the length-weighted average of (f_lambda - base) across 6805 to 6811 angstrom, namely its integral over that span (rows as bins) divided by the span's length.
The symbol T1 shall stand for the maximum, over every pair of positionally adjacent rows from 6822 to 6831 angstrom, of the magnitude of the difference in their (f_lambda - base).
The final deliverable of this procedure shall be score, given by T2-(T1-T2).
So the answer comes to 0.9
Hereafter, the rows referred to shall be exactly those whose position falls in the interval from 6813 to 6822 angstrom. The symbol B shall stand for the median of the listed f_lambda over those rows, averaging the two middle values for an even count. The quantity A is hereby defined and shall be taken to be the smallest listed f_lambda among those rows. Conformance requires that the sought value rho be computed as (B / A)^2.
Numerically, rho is 1.005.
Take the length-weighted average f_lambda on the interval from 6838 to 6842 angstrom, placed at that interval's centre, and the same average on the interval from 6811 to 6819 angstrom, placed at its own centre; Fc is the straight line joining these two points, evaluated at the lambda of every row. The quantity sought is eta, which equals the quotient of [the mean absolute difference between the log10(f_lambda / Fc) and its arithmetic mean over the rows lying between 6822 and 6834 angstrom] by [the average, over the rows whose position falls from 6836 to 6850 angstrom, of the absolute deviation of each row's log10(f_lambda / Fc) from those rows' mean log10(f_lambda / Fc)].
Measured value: 0.2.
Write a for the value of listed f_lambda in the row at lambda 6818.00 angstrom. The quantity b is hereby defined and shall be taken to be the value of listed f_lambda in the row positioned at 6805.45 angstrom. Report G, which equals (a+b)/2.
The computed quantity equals 18.7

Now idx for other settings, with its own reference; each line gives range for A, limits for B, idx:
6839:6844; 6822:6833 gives -2.2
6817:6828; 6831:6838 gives 1.5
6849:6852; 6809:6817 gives 0.2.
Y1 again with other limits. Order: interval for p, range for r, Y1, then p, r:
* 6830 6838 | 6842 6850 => 0.001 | 18.56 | 18.5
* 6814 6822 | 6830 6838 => 0.004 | 18.72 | 18.6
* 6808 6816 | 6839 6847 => 0.008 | 18.64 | 18.3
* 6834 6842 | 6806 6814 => -0.009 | 18.31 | 18.7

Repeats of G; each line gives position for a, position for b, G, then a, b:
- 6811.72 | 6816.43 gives 18.6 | 18.6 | 18.6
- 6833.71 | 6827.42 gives 18.6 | 18.6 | 18.6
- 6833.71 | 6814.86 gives 18.6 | 18.6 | 18.6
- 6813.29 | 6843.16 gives 18.4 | 18.6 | 18.2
